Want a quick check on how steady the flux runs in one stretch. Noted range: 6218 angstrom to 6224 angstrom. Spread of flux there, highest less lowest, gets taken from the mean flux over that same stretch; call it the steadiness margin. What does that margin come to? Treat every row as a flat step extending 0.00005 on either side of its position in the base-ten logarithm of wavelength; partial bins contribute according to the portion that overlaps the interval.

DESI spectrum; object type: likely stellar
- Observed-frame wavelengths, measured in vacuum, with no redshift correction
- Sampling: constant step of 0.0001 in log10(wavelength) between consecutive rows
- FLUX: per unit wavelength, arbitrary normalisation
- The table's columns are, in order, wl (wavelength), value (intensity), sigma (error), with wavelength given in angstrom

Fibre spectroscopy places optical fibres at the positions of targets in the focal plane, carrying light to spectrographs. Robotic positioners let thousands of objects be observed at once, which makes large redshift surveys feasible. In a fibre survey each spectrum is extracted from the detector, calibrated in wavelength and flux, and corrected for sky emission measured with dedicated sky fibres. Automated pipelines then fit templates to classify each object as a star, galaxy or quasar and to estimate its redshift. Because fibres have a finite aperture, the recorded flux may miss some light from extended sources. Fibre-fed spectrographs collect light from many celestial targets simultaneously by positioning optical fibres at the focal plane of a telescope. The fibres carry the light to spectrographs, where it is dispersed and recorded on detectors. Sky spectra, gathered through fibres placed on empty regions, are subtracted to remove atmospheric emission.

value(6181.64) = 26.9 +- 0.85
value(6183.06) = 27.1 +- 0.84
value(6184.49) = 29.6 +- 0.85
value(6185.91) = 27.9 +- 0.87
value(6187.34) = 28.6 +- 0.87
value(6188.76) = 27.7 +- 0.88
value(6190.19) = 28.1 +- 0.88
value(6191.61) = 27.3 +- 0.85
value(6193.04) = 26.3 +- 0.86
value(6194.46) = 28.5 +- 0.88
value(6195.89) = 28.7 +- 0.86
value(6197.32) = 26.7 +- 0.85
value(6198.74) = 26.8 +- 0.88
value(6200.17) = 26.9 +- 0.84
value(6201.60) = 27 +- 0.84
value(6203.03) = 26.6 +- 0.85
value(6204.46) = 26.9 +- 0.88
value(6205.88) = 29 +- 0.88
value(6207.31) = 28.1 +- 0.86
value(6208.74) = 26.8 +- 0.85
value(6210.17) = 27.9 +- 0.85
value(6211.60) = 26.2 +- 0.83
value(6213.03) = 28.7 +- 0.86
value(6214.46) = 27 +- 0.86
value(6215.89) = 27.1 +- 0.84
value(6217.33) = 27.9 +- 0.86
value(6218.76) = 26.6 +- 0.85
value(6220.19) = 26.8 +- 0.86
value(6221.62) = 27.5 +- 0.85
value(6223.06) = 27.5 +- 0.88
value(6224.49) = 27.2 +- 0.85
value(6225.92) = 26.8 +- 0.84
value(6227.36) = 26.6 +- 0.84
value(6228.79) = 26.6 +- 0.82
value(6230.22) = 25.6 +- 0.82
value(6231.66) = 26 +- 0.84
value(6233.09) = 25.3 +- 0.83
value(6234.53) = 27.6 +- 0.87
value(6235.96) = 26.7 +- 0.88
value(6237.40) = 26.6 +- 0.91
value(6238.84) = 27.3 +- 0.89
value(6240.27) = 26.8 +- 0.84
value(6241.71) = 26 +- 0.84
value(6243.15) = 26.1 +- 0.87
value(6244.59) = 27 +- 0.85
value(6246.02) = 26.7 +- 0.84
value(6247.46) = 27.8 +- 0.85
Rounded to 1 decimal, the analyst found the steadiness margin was 26.2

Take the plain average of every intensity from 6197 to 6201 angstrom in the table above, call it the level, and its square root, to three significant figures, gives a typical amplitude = 5.18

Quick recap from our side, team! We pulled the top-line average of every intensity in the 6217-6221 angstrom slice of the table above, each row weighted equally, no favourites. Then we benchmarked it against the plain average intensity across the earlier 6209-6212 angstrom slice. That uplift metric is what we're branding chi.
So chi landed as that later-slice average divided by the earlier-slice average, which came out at 1.00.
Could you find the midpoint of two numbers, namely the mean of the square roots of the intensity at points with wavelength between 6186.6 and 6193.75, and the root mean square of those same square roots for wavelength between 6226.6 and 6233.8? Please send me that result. 5.177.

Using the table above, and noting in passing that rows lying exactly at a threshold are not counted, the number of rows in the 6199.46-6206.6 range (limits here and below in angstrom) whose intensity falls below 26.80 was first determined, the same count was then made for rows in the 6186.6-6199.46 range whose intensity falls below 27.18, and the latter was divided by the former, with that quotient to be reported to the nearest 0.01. 3.00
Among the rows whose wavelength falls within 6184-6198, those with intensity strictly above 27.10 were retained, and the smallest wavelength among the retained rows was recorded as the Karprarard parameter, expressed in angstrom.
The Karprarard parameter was 6184.49 angstrom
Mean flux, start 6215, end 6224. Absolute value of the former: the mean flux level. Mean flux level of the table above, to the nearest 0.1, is 27.2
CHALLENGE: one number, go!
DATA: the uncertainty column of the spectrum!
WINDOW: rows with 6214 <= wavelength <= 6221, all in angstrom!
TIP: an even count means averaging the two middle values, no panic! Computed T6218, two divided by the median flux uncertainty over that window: 2.33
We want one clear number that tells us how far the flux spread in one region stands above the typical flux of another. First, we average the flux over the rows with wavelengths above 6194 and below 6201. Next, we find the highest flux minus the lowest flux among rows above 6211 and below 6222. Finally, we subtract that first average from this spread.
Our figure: -25.0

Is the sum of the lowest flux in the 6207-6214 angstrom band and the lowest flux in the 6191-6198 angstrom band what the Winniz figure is 52.5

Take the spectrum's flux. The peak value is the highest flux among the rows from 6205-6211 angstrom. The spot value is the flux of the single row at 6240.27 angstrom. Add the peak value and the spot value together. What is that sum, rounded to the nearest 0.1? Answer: 55.8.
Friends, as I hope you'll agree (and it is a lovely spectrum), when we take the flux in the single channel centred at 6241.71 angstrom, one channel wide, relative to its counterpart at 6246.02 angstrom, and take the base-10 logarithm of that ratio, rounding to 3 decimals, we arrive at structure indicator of -0.012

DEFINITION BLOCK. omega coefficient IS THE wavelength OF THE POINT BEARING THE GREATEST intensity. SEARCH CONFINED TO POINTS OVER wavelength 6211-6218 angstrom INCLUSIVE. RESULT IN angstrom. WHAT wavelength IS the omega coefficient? 6213.03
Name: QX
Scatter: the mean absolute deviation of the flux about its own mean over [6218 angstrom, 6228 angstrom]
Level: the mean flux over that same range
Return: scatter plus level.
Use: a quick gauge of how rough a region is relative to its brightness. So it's 27.3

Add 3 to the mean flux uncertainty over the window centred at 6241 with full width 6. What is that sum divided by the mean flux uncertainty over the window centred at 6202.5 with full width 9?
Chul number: 4.48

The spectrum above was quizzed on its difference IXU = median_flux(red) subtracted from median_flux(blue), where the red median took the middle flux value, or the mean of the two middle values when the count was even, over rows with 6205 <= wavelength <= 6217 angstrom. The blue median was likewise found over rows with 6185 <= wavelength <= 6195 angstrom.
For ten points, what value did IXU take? 0.4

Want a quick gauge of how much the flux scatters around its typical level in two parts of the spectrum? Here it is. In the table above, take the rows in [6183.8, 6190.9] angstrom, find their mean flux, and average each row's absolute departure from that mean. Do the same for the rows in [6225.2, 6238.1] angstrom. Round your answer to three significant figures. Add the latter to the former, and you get 1.10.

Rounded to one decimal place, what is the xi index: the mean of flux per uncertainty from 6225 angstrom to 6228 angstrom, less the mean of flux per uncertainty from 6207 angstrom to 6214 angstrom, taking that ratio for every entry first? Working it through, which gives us -0.6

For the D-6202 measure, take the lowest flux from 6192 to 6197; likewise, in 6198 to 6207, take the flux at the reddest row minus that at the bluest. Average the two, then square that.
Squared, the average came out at 203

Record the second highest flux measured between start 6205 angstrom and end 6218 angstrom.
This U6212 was 28.7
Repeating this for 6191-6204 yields 28.5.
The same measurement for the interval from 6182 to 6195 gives 28.6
